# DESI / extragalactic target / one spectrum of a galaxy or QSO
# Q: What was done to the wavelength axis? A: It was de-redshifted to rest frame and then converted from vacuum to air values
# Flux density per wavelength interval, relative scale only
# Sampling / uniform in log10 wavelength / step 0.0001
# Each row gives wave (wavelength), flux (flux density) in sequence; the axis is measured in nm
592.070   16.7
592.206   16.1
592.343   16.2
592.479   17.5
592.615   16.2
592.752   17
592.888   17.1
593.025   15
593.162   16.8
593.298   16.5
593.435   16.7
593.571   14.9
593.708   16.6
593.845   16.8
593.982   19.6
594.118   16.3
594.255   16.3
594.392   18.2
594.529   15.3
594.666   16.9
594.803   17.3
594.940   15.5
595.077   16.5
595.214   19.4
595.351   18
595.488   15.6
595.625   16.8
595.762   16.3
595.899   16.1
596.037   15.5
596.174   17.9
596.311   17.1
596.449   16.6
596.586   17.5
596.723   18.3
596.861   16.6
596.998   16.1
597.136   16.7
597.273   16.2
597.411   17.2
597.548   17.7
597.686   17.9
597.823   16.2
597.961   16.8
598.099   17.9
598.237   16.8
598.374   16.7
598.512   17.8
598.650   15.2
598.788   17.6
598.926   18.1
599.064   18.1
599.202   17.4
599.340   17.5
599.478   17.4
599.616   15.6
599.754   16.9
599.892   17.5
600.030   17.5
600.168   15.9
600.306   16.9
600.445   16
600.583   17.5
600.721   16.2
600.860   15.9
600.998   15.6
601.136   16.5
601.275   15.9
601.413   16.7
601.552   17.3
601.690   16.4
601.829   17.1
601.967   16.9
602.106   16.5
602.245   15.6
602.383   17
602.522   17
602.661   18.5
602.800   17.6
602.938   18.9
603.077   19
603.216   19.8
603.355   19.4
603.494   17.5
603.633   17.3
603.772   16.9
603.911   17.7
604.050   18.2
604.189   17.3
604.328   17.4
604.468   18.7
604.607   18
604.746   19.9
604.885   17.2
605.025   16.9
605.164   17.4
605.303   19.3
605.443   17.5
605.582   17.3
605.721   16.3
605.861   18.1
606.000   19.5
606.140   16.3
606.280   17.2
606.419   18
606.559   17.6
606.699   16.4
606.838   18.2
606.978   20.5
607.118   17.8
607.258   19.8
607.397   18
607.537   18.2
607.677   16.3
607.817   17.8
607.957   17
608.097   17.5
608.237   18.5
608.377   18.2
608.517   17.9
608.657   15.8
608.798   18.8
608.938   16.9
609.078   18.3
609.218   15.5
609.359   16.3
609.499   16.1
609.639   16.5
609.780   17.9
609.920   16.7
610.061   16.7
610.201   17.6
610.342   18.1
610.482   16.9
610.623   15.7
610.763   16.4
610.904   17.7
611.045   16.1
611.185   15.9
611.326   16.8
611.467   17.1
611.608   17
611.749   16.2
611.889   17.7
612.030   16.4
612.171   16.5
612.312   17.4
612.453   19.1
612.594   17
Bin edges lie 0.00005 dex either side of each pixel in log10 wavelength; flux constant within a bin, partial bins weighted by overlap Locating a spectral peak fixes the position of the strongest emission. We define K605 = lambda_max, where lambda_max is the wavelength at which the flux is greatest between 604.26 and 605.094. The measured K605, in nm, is 604.746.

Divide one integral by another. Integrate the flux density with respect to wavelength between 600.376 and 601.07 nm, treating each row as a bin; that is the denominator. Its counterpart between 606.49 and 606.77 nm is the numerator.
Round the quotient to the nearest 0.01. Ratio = 0.42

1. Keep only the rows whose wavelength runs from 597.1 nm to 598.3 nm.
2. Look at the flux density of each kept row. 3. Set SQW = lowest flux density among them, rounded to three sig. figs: 16.2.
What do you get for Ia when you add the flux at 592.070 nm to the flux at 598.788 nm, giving 34.3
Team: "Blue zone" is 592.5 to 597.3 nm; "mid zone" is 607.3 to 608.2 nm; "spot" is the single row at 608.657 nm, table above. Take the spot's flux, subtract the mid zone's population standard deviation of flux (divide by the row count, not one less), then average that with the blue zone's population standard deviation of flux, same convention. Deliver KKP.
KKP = 8.1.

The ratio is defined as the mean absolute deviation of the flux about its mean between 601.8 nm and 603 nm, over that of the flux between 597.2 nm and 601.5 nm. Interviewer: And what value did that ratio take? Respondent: 1.0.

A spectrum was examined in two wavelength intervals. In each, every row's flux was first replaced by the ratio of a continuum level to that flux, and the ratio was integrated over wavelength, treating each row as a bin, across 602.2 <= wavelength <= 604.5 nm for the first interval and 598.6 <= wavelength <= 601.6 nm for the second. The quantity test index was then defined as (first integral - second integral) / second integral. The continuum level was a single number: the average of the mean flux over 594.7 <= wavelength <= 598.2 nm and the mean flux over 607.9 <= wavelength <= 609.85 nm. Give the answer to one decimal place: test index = -0.3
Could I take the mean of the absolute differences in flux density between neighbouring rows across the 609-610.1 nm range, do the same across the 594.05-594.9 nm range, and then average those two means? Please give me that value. 1.17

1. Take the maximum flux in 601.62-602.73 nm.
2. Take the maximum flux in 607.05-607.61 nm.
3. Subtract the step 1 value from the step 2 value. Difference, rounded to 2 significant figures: 1.3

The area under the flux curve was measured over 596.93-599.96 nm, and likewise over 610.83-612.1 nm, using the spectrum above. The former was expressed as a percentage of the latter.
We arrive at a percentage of 243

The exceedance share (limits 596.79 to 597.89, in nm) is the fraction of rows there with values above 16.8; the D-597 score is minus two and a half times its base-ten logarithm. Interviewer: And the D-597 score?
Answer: 1.1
